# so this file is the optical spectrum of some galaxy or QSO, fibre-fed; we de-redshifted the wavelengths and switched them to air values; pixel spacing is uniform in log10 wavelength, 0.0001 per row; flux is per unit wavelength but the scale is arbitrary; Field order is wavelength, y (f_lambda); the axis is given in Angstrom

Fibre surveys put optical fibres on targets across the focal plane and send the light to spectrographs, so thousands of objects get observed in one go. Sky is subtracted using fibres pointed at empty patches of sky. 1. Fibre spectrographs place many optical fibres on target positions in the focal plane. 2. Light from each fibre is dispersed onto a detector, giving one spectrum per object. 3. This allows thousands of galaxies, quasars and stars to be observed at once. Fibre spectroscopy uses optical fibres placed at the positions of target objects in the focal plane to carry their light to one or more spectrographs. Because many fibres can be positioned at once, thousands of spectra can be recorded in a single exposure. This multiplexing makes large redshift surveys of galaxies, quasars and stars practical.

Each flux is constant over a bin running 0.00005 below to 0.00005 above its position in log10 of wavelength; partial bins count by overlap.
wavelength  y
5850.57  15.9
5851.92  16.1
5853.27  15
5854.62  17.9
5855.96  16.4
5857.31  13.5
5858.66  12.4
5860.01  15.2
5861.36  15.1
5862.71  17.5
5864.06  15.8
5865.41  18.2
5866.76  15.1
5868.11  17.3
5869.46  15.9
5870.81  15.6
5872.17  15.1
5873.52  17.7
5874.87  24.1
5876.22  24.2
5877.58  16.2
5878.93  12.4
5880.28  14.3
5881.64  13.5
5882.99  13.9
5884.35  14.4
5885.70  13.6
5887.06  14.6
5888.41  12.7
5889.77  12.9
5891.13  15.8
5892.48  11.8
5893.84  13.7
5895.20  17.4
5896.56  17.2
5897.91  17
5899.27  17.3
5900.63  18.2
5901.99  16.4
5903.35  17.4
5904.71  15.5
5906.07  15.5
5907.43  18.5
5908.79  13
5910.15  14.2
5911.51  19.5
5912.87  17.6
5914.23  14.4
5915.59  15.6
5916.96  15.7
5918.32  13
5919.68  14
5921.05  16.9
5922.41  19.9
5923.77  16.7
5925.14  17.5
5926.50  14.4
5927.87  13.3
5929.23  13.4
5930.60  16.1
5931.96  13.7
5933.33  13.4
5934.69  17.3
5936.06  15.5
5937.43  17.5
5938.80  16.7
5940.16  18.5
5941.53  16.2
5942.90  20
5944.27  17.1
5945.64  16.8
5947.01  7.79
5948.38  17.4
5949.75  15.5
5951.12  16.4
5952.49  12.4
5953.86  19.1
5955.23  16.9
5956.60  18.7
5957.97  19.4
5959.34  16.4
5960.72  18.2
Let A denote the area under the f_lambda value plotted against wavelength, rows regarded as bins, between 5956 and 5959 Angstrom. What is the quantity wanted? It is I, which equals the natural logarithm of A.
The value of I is 4.03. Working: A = 56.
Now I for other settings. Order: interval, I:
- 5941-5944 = 3.99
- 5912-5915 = 3.89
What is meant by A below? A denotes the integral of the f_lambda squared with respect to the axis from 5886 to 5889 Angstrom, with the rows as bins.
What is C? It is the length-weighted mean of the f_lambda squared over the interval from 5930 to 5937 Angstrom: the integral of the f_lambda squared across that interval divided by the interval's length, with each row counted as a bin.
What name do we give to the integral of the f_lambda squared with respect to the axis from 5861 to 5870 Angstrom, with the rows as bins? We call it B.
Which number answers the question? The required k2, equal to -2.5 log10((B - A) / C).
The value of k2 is -2.3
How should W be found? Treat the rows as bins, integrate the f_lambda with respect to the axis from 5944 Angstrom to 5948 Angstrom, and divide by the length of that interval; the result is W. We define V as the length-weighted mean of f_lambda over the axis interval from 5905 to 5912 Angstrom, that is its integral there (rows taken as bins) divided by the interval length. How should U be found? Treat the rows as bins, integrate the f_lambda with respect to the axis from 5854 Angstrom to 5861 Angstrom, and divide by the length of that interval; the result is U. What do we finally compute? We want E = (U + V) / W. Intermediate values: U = 15.1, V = 16.0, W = 13.8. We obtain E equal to 2.25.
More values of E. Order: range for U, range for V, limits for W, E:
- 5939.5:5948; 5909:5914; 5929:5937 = 2.16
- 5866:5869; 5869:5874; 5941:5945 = 1.81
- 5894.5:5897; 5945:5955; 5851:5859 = 2.11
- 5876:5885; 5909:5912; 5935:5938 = 1.89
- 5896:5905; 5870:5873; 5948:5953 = 2.11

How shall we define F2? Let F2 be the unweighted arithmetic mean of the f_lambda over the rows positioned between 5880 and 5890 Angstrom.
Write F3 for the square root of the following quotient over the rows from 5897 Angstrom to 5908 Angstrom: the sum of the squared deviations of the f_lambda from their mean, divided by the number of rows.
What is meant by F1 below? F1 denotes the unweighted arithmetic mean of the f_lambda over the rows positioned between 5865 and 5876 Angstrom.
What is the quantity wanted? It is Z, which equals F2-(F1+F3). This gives -5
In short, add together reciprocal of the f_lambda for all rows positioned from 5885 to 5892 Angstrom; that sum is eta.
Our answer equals 0.362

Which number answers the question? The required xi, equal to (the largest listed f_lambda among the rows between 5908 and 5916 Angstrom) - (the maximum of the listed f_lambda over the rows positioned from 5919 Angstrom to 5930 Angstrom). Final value -0.4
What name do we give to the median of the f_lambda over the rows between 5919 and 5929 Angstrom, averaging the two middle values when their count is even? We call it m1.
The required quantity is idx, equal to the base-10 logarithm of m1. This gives 1.22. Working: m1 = 16.7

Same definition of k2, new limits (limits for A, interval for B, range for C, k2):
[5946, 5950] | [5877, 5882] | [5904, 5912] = 0.3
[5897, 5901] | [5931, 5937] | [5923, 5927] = 0.5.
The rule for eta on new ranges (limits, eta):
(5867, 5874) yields 0.308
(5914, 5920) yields 0.346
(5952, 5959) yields 0.297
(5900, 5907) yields 0.302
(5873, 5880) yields 0.282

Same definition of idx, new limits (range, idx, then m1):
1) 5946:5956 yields 1.21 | 16.4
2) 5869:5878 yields 1.21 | 16.2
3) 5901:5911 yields 1.19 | 15.5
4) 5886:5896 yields 1.14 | 13.7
